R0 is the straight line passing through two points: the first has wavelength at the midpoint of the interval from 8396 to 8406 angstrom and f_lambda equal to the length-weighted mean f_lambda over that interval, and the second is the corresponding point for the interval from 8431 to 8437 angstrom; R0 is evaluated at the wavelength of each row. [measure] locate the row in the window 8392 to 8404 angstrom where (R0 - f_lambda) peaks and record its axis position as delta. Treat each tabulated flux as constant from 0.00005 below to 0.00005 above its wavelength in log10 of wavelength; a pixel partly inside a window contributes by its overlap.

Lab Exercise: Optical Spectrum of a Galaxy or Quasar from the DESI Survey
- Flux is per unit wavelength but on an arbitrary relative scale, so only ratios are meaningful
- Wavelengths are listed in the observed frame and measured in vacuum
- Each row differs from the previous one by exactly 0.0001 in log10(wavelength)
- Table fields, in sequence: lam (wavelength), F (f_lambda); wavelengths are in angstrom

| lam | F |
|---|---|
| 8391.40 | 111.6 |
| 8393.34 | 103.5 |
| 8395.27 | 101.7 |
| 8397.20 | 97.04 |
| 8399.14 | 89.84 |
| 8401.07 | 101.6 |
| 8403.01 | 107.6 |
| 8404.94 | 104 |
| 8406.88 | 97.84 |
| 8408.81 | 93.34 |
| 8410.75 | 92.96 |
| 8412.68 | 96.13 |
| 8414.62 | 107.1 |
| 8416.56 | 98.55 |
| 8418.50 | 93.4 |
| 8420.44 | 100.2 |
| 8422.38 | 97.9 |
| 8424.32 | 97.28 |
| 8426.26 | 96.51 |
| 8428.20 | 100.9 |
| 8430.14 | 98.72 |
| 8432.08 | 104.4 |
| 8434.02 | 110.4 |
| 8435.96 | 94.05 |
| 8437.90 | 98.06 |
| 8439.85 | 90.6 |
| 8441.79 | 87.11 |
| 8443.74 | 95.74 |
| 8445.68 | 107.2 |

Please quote 8399.14 angstrom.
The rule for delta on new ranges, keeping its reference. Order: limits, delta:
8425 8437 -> 8435.96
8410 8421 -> 8418.50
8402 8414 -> 8410.75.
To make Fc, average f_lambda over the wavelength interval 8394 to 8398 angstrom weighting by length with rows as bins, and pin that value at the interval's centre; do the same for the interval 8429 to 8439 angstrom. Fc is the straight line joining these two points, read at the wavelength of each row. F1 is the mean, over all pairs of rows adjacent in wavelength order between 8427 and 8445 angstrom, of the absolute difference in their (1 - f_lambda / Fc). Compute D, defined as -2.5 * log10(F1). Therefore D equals 2.9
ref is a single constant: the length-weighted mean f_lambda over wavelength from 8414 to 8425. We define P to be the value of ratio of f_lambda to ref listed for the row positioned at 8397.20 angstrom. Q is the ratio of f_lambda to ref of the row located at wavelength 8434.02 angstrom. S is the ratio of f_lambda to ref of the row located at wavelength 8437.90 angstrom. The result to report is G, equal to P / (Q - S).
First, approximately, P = 0.98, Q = 1.12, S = 0.99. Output 8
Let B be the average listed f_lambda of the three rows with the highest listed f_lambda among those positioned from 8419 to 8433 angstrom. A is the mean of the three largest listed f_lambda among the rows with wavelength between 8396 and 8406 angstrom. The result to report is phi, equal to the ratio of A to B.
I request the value 1.03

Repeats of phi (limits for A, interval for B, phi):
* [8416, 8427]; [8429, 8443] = 0.95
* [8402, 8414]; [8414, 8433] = 0.99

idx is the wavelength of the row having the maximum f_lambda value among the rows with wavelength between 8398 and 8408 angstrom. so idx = 8403.01 angstrom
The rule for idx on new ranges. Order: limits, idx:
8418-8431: 8428.20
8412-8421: 8414.62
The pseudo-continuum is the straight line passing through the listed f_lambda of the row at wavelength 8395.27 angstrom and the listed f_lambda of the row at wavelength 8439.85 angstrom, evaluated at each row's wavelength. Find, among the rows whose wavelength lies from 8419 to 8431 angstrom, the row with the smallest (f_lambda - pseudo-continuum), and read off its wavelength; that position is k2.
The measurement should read 8426.26 angstrom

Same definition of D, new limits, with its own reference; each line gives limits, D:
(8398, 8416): 3.1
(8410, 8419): 2.9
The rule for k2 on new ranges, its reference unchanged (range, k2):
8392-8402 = 8399.14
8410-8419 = 8410.75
